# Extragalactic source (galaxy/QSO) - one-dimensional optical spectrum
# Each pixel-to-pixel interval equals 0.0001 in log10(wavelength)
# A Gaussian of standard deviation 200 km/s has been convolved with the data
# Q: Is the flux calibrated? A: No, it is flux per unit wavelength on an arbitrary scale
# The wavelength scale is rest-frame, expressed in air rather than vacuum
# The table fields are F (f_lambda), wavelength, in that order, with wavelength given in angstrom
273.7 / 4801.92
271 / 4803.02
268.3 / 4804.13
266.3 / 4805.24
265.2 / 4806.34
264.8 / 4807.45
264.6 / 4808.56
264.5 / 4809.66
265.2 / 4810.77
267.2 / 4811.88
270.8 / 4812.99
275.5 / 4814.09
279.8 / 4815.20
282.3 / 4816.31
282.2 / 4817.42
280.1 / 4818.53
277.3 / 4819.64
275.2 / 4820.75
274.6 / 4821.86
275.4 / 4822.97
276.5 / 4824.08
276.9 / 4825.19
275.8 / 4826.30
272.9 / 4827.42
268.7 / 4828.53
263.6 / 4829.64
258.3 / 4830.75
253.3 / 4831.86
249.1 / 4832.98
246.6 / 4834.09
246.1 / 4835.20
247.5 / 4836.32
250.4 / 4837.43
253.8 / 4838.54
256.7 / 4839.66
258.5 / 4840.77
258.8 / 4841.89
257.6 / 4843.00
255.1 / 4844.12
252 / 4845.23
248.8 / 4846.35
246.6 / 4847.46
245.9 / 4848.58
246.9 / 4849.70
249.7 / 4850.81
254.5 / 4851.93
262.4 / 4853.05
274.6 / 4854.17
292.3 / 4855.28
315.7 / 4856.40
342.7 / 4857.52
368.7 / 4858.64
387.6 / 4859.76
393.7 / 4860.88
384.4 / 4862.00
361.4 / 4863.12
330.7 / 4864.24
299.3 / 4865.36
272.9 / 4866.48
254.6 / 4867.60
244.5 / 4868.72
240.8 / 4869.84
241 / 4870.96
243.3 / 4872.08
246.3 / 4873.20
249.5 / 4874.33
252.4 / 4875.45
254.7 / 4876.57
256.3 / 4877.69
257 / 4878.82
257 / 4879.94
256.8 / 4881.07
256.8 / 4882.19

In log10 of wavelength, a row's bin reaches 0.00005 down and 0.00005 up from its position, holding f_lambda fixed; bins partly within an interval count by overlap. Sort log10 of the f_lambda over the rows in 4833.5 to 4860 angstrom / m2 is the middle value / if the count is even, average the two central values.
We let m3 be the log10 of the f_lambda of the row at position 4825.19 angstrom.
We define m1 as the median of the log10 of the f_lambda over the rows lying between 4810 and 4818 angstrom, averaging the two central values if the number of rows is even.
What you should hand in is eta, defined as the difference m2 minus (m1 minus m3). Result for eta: 2.41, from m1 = 2.44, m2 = 2.41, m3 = 2.44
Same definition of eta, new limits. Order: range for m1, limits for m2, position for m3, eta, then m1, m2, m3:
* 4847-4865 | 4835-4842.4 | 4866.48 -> 2.36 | 2.48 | 2.40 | 2.44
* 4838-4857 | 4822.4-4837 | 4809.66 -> 2.44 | 2.41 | 2.42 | 2.42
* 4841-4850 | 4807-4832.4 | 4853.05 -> 2.46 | 2.40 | 2.44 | 2.42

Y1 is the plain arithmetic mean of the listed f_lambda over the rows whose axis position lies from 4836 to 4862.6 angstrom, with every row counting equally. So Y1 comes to 284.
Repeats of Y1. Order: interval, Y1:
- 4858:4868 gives 339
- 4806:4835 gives 269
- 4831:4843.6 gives 253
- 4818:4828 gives 276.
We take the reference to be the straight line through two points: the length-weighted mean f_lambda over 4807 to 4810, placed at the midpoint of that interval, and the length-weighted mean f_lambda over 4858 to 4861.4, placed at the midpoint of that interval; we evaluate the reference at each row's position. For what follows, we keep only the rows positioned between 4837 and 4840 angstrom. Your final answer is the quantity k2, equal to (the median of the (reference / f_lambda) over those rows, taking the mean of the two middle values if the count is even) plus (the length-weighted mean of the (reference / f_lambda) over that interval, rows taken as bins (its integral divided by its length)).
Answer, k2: 2.6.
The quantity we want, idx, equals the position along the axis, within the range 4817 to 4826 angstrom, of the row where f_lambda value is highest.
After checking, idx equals 4817.42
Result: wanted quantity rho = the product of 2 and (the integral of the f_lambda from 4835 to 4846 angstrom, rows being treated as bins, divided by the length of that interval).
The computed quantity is 507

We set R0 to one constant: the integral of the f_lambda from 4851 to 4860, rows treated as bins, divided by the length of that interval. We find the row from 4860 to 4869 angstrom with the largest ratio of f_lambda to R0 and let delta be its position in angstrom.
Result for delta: 4860.88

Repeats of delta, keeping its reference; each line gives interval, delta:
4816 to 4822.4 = 4816.31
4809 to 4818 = 4816.31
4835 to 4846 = 4841.89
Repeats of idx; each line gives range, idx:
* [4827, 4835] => 4827.42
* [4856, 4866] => 4860.88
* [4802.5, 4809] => 4803.02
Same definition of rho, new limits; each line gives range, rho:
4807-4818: 544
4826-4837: 515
